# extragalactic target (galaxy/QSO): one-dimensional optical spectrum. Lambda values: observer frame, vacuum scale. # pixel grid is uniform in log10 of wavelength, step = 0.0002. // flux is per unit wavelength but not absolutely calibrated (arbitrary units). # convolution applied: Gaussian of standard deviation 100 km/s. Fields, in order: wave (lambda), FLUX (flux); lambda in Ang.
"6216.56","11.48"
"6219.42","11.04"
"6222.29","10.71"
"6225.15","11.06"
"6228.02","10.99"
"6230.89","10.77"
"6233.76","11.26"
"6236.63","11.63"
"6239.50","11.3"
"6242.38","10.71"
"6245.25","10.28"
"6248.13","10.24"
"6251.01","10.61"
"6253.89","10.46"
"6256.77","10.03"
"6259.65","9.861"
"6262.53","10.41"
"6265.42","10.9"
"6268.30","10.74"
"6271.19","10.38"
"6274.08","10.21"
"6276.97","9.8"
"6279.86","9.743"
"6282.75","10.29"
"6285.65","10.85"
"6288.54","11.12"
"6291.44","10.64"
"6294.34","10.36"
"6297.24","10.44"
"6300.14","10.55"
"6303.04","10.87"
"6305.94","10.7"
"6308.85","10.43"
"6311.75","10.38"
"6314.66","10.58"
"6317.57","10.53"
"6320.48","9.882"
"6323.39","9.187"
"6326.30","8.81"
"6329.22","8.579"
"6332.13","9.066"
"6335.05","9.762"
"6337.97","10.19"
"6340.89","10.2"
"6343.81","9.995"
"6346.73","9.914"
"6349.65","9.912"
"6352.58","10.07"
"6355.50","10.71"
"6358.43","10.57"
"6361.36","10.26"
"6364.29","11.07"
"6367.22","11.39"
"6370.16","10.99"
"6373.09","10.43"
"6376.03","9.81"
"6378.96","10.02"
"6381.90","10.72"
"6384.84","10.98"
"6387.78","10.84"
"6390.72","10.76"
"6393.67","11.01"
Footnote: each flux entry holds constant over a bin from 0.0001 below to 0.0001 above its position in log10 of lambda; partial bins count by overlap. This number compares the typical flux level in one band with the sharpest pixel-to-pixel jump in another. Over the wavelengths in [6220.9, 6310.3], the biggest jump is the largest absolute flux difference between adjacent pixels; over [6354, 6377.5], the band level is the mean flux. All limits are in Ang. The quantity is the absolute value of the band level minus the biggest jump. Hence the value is 10.1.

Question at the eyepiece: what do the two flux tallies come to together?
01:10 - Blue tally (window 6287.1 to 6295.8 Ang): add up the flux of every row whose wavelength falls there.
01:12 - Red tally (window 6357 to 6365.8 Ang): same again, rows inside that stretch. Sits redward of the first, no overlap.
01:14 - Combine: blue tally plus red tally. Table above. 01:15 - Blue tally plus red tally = 64.0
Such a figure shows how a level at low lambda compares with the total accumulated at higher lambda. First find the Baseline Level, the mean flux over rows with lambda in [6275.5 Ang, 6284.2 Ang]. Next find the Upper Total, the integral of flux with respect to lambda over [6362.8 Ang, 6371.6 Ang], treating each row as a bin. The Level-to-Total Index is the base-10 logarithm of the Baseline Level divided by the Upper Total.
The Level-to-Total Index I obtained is -0.994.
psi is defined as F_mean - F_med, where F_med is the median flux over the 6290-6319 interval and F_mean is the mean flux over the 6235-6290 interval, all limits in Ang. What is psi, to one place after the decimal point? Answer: 0.0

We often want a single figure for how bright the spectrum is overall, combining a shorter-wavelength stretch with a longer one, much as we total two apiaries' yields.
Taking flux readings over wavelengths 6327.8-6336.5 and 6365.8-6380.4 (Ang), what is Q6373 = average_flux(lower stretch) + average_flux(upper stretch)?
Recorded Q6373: 19.7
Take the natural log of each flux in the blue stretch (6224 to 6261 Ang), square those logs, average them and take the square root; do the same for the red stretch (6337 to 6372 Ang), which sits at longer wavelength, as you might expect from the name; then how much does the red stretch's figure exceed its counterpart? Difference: -0.025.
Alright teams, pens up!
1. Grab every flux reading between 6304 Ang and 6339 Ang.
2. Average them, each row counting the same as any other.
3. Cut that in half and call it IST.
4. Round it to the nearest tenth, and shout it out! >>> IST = 4.9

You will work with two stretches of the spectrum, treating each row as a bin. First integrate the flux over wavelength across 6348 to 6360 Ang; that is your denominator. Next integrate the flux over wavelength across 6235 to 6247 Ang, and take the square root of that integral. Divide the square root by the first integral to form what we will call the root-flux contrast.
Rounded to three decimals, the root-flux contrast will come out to 0.093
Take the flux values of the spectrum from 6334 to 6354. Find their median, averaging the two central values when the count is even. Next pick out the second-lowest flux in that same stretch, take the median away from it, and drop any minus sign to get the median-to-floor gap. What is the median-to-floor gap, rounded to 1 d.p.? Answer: 0.1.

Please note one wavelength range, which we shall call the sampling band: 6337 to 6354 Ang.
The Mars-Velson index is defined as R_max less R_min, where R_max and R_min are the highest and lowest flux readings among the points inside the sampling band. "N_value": 0.29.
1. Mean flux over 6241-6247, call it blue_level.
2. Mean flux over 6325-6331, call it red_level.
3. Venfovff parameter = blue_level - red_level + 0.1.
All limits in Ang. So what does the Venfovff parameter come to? 1.9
